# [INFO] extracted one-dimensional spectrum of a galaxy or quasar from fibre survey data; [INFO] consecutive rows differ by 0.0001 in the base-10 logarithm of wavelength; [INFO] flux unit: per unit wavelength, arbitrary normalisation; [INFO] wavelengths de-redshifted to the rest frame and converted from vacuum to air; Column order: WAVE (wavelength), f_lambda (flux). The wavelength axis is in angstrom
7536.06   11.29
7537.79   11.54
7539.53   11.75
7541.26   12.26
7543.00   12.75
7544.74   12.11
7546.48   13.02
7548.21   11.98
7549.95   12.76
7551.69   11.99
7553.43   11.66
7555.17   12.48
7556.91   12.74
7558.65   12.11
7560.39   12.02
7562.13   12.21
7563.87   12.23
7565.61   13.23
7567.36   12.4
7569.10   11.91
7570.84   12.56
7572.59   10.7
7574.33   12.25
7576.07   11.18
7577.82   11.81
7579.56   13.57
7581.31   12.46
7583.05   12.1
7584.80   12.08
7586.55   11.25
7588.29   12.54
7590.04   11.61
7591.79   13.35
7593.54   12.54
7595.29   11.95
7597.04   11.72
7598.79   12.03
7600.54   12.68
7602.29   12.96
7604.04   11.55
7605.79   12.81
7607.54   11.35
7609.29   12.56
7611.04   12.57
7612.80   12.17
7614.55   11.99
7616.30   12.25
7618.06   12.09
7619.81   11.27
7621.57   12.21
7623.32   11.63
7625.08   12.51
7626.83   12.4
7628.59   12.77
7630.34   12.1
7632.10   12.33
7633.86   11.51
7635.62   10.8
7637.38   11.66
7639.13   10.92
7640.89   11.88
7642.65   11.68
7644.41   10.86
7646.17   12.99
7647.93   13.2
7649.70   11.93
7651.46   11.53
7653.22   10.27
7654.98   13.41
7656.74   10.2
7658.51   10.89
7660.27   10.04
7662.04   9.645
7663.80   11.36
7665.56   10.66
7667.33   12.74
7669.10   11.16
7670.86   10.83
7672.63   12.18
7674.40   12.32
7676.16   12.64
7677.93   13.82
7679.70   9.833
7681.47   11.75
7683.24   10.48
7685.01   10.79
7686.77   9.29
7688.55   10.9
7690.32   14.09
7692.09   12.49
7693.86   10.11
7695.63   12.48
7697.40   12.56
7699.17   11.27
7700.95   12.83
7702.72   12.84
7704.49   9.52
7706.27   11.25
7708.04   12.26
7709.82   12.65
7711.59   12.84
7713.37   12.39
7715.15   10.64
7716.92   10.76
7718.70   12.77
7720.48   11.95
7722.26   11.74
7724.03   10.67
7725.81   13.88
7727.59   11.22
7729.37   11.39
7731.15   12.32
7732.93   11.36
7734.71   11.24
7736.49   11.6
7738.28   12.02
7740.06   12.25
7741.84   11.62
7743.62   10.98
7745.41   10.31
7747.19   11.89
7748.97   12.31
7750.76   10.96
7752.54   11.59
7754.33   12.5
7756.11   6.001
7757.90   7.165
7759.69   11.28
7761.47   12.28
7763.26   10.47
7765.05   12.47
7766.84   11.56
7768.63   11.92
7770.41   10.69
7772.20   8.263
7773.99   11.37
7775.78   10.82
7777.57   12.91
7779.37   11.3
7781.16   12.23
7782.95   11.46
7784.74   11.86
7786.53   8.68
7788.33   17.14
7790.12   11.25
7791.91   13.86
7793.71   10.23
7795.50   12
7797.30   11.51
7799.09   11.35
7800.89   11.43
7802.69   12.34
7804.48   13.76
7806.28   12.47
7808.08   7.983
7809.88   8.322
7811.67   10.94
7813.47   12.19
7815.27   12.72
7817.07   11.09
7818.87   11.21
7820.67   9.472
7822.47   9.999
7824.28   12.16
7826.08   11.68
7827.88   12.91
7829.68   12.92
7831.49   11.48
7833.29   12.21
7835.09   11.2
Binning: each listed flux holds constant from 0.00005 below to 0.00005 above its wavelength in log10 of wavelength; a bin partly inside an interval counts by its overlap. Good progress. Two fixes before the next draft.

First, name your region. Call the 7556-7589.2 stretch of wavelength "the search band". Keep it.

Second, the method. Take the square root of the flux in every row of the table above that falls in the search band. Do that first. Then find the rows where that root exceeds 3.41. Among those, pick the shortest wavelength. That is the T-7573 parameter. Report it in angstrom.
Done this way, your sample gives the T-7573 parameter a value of 7556.91 angstrom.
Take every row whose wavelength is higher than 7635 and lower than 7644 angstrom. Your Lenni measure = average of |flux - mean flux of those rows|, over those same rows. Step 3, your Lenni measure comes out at 0.42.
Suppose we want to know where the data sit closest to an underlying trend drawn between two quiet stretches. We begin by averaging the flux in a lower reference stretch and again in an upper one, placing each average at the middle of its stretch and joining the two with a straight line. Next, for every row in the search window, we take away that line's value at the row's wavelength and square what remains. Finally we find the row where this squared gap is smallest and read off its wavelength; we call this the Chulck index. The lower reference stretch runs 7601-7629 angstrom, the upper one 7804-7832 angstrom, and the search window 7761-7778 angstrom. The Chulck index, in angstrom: 7766.84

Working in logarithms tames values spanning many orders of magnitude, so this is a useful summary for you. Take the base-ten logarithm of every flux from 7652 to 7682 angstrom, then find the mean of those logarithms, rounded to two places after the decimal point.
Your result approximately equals 1.05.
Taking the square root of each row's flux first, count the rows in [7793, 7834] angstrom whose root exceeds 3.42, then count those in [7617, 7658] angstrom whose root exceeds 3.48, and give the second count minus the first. -2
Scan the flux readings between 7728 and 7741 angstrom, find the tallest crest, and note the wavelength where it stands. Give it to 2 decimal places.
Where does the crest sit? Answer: 7731.15 angstrom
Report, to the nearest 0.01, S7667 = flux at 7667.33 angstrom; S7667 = 12.74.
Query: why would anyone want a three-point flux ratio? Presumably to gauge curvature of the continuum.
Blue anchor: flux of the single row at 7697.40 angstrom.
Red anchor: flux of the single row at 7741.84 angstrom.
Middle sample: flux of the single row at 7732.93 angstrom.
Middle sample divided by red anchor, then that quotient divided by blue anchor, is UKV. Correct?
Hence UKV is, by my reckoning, 0.078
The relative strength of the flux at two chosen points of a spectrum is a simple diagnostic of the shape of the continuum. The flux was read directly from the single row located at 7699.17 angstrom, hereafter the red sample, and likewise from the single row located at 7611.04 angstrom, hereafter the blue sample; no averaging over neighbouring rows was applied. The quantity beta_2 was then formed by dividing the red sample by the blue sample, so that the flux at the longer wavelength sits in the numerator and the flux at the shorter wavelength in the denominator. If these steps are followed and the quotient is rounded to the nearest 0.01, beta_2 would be 0.90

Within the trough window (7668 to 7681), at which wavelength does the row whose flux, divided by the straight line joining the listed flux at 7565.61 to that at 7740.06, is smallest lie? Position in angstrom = 7679.70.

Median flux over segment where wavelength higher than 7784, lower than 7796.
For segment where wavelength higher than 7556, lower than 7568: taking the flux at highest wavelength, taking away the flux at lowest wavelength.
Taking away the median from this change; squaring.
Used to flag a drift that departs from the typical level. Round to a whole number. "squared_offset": 149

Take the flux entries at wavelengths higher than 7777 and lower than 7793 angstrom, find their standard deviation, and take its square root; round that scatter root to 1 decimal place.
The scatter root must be 1.5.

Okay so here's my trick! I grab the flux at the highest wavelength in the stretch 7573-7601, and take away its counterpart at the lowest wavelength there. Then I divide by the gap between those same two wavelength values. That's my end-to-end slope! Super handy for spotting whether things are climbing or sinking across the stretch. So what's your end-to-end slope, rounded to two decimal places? 0.02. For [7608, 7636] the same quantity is -0.07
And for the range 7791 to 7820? -0.10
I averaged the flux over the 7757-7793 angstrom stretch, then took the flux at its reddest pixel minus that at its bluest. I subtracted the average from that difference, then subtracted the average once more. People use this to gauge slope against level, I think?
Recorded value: -16.2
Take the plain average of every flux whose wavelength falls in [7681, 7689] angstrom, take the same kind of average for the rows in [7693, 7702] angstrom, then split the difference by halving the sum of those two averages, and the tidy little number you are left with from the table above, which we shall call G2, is 11.2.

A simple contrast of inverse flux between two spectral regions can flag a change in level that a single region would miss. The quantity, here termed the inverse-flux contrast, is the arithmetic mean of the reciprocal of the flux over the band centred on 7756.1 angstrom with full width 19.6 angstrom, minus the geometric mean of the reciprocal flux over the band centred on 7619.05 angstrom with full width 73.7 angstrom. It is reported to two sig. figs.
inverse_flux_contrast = 0.015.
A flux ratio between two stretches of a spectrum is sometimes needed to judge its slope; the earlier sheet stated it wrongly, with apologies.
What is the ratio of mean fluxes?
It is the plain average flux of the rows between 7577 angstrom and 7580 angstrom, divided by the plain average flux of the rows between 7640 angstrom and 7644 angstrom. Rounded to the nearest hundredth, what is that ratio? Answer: 1.08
